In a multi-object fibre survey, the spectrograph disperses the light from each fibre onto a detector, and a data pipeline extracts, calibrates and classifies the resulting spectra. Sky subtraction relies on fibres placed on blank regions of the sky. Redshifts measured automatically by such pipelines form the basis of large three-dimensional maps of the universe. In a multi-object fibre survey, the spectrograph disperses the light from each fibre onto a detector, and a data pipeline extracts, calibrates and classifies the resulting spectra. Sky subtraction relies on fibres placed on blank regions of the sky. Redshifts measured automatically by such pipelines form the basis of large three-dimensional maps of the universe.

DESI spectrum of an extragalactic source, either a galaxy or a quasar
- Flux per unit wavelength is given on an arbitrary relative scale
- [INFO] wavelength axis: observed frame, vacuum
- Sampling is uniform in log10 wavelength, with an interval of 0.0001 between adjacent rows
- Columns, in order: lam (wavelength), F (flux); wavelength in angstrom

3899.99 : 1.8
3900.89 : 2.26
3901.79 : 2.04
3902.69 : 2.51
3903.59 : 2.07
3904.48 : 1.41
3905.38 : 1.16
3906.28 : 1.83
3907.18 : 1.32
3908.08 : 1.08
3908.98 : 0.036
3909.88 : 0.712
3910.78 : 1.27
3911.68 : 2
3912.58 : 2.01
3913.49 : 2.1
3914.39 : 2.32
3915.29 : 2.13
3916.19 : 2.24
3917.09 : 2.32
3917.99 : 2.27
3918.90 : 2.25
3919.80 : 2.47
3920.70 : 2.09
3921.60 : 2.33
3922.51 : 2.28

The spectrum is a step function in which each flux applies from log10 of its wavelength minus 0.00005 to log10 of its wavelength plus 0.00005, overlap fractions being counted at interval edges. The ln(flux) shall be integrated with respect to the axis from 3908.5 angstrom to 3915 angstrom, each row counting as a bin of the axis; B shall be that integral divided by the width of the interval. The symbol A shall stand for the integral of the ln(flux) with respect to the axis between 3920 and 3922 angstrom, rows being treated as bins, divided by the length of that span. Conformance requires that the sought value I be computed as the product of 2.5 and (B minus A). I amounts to -2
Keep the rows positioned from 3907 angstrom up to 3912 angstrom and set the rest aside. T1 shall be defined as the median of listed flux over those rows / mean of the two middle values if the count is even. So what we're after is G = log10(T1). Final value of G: 0.07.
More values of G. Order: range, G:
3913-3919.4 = 0.35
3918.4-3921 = 0.35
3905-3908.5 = 0.09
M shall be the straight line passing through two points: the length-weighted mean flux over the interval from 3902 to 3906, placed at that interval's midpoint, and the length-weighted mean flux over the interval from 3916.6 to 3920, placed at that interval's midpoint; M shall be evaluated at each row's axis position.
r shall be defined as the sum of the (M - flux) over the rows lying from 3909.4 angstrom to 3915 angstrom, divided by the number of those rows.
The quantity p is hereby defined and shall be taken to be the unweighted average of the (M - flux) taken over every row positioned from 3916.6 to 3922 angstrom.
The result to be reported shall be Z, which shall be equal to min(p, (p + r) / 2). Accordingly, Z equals 0.064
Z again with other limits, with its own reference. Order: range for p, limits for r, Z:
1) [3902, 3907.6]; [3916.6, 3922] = 0.093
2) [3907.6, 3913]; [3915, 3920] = 0.427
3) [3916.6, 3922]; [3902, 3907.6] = 0.064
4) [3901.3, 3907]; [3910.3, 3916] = -0.029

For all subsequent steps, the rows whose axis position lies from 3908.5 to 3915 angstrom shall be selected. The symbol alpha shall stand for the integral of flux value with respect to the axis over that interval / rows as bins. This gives 10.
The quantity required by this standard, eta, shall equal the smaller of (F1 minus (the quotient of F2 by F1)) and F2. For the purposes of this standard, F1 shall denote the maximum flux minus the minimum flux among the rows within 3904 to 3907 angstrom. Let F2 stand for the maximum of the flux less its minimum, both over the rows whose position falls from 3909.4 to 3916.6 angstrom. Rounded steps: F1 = 0.7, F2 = 1.61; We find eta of -2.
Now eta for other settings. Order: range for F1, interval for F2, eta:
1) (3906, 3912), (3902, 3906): 1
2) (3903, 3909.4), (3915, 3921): 0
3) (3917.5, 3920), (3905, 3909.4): -8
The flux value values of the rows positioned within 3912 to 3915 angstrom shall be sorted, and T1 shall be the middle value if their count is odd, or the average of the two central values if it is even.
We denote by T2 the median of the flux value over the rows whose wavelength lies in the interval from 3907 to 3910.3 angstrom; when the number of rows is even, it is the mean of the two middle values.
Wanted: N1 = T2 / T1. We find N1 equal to 0.4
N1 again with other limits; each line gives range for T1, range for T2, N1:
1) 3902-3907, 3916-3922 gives 1.2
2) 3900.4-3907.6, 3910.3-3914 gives 1.0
